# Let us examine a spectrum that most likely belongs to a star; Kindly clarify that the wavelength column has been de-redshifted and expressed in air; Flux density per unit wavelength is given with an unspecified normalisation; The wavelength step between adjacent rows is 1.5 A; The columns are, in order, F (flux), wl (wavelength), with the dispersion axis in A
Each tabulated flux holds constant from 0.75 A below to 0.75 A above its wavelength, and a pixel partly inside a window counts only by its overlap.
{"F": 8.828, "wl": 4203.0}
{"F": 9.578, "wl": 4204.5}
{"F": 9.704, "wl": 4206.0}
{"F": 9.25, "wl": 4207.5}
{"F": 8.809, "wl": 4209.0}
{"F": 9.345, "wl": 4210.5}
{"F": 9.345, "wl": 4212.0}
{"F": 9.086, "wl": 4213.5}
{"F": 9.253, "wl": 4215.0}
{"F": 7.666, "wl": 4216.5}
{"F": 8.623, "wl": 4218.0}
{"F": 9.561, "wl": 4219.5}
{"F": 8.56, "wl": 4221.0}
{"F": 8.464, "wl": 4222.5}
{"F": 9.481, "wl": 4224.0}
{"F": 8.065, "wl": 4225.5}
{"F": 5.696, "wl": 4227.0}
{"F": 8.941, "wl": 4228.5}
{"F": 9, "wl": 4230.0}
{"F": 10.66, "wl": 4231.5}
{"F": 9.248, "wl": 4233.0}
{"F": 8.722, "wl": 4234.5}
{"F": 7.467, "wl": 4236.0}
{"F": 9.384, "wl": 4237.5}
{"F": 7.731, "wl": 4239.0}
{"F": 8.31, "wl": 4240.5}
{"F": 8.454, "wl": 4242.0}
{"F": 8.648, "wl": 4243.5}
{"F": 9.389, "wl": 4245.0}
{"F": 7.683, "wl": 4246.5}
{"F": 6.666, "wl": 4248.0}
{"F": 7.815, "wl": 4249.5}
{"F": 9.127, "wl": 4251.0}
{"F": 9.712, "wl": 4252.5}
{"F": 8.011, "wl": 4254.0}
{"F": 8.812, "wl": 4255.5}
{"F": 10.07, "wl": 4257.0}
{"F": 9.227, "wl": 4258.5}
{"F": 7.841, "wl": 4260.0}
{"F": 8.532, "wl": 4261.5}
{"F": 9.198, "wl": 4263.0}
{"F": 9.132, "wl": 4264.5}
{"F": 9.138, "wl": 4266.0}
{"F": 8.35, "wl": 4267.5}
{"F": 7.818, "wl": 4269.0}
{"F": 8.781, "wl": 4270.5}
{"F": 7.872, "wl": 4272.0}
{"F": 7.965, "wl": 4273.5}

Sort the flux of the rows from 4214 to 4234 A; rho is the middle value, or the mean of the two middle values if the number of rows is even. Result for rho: 8.94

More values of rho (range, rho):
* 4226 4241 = 8.83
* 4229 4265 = 8.77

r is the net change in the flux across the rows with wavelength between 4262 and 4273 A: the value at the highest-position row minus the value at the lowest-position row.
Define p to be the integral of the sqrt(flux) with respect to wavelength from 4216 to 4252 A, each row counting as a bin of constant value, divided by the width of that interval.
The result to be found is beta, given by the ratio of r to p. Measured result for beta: -0.5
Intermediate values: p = 2.91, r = -1.3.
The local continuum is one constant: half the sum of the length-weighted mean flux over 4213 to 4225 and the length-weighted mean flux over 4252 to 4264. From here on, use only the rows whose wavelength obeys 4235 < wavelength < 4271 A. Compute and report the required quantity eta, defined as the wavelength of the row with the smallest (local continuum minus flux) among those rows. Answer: 4257.0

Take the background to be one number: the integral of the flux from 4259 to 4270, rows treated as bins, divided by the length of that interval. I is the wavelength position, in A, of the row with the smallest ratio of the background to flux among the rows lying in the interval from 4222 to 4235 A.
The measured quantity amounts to 4231.5 A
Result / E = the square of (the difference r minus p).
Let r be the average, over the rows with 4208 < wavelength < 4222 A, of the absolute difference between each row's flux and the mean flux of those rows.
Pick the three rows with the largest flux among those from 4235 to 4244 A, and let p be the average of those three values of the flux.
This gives 70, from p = 8.83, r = 0.45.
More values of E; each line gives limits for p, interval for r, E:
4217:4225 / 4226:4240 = 67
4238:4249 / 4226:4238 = 61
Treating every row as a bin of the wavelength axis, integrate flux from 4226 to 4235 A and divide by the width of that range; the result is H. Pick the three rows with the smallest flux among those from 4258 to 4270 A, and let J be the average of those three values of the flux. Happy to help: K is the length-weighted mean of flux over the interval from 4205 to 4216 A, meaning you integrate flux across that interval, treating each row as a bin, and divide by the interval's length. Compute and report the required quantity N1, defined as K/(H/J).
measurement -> 8.49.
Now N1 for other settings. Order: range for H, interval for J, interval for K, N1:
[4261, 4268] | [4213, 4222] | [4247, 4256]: 7.75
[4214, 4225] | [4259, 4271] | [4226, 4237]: 7.78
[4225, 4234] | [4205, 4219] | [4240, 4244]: 8.22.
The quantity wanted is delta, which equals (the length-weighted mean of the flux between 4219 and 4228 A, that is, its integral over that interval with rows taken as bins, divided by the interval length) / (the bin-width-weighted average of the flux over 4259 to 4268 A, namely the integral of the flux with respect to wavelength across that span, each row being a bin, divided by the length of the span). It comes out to 0.95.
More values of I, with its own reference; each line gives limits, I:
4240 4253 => 4252.5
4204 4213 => 4206.0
